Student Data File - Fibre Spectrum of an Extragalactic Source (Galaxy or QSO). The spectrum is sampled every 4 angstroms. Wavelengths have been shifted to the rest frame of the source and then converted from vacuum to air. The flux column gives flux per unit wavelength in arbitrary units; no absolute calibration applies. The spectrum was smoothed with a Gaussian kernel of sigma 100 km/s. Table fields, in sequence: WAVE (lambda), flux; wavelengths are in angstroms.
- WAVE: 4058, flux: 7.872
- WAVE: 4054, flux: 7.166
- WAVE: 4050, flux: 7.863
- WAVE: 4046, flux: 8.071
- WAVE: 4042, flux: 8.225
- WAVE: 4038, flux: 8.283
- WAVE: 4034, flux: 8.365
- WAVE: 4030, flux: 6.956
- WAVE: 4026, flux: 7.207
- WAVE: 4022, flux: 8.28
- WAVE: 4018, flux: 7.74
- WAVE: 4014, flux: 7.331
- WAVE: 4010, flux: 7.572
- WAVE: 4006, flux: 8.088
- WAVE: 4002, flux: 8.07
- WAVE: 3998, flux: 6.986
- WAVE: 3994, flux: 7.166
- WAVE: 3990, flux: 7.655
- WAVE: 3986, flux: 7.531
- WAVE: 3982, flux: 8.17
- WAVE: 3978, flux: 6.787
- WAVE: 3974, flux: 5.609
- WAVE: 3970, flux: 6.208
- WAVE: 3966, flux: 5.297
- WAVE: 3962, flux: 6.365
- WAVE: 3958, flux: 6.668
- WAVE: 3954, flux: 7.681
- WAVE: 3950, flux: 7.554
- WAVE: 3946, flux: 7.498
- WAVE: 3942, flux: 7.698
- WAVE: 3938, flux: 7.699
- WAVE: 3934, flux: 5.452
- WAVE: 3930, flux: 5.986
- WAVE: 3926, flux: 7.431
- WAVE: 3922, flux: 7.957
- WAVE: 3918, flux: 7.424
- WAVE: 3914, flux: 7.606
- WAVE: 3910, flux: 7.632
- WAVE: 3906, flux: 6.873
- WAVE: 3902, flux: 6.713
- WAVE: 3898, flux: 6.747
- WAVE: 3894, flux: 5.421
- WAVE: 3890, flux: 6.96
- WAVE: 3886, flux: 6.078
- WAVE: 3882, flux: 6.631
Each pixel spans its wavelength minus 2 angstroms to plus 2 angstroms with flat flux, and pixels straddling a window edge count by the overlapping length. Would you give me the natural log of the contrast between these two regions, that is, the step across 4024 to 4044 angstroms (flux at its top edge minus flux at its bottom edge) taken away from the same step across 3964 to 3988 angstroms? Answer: 0.20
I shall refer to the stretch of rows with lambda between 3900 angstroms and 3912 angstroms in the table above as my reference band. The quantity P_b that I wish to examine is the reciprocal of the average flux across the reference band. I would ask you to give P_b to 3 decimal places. 0.141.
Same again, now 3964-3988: 0.152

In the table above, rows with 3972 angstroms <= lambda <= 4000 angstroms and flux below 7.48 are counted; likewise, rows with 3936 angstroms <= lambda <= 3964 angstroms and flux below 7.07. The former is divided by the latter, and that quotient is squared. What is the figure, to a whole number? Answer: 4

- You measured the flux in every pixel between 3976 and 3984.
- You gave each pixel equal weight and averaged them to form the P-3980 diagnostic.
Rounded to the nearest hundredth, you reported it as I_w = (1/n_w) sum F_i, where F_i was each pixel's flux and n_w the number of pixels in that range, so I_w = 7.48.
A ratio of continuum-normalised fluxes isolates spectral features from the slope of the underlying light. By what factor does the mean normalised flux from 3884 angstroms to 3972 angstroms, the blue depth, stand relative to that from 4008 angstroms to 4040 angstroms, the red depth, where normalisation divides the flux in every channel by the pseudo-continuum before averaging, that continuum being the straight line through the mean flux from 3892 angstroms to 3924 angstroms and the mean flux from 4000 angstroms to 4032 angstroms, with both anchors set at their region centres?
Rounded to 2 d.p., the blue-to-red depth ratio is 0.96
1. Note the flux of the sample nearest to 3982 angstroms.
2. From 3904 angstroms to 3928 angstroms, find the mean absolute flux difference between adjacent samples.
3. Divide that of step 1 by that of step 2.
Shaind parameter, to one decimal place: 20.2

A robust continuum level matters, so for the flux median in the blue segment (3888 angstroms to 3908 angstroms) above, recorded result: 6.7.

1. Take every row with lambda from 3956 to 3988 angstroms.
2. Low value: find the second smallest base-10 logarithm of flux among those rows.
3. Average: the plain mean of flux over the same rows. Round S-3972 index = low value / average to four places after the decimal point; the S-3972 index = 0.1138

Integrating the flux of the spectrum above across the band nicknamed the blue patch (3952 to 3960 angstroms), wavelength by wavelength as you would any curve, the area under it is 57.4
